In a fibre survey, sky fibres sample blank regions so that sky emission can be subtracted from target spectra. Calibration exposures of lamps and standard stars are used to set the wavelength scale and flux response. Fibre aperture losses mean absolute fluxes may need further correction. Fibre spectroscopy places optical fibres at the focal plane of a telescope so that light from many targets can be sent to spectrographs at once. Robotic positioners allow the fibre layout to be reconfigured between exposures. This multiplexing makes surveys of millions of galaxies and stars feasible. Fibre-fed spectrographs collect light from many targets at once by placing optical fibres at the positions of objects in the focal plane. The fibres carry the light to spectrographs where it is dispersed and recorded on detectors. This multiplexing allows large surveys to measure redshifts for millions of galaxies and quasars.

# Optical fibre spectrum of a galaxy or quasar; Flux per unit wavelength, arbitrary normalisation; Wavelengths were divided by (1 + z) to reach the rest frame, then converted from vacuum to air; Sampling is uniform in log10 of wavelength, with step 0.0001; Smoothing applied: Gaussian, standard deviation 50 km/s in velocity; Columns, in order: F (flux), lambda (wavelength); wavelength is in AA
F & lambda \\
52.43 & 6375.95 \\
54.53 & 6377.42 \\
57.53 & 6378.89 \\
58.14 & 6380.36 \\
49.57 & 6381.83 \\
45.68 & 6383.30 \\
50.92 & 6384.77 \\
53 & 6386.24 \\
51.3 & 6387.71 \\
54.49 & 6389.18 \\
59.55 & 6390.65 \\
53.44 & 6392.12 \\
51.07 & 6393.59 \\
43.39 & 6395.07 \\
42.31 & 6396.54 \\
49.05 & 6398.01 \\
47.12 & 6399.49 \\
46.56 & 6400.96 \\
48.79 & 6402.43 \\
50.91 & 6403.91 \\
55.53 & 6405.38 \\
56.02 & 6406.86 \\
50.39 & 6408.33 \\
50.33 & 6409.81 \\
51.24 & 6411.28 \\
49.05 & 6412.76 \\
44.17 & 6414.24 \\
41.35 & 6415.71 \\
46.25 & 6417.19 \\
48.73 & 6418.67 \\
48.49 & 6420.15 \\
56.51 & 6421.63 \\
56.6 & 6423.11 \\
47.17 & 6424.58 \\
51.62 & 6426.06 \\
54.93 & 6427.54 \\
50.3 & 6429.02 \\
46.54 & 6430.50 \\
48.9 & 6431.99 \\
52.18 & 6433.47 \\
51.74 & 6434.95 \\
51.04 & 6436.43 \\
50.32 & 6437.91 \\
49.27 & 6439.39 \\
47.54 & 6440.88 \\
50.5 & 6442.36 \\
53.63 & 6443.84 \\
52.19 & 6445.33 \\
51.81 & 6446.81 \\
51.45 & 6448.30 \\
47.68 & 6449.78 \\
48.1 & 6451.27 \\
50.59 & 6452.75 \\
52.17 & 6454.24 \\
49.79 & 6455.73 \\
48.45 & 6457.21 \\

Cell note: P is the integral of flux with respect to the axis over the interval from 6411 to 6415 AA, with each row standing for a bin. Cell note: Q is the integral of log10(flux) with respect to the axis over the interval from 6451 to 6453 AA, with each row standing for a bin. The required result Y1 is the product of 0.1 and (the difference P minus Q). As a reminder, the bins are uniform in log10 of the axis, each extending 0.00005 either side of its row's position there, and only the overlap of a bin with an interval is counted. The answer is 18.8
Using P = 191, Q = 3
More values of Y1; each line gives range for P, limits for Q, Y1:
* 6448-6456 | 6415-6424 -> 38.4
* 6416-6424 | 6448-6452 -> 39.9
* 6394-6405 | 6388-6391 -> 51.5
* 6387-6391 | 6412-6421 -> 20.4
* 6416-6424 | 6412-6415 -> 40.0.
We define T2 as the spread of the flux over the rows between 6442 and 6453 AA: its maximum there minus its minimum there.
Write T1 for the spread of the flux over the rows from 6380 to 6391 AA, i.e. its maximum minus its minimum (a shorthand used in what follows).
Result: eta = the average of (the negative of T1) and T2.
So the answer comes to -4.0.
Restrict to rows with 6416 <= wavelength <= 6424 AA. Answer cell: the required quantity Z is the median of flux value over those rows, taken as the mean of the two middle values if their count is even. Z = 48.7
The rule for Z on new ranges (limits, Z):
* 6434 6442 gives 50.3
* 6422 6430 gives 51.6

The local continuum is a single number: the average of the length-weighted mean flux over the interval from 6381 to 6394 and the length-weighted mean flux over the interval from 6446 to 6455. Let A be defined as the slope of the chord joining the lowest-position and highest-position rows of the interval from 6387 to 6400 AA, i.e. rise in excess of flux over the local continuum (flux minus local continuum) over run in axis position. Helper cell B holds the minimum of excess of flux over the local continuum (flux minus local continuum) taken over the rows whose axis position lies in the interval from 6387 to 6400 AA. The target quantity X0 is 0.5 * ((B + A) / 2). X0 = -2.3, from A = -0.35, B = -9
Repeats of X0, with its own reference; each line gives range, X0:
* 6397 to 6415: -1.8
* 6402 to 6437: -2.5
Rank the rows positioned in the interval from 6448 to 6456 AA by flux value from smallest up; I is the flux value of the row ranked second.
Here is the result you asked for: 48.1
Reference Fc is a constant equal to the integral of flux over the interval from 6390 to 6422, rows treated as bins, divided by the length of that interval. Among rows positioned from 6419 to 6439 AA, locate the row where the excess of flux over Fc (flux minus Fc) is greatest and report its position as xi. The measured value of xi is 6423.11 AA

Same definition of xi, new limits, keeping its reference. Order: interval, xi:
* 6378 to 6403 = 6390.65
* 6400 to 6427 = 6423.11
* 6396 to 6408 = 6406.86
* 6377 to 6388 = 6380.36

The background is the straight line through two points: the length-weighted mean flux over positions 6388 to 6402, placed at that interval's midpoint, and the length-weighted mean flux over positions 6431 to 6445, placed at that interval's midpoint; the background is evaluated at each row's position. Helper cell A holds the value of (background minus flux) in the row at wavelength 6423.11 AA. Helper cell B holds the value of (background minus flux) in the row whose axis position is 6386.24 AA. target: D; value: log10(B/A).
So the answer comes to -0.27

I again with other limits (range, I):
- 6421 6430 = 50.3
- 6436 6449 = 49.27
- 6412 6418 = 44.17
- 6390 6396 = 51.07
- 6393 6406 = 43.39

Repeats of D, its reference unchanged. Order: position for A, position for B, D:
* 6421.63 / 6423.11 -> 0.00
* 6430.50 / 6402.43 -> -0.56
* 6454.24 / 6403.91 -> -0.11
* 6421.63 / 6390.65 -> 0.20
